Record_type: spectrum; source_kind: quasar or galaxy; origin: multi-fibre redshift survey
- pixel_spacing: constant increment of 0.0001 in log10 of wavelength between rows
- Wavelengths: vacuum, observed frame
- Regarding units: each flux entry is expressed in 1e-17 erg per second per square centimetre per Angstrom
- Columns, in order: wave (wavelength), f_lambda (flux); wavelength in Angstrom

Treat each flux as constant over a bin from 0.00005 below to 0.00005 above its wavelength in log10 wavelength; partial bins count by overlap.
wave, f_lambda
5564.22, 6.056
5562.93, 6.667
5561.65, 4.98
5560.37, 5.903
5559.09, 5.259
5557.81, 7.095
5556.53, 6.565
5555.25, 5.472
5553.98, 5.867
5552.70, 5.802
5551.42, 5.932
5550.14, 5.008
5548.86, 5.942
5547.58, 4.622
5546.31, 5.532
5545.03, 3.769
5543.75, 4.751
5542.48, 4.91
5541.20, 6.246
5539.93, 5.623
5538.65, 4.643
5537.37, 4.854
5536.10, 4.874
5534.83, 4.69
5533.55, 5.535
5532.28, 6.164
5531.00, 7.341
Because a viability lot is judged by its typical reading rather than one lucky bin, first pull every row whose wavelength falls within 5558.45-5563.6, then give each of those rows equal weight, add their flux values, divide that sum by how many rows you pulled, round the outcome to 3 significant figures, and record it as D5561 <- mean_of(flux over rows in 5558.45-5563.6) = 5.70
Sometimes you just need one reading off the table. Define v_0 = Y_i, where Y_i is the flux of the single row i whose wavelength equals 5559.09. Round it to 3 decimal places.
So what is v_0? 5.259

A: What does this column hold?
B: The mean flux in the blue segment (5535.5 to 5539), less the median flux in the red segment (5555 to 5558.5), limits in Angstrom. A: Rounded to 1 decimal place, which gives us -1.8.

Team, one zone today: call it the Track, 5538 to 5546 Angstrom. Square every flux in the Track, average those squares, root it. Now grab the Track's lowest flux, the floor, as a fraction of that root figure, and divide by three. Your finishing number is 0.249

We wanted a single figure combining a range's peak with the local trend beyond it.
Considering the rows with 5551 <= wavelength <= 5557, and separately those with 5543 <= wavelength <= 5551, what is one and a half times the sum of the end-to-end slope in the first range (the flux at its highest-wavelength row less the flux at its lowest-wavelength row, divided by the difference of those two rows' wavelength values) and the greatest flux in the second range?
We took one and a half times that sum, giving 9.10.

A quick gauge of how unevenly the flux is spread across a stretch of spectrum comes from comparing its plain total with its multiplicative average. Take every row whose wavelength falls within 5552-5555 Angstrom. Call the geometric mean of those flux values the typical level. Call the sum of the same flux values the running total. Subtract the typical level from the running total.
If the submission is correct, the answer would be 5.8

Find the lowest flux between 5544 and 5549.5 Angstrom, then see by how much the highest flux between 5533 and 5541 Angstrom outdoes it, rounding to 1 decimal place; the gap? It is 1.9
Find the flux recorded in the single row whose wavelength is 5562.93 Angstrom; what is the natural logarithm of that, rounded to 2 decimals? 1.90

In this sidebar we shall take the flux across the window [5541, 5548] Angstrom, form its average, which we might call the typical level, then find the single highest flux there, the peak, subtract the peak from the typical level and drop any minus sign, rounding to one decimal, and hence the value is 1.3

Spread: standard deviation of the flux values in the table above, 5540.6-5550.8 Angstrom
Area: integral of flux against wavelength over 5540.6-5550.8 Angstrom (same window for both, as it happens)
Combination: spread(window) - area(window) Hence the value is -51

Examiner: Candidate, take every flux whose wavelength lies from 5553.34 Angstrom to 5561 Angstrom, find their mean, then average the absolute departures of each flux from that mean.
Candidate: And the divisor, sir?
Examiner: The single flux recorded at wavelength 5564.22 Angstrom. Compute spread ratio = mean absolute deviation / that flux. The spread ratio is 0.088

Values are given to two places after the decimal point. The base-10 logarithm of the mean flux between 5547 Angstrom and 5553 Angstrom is 0.74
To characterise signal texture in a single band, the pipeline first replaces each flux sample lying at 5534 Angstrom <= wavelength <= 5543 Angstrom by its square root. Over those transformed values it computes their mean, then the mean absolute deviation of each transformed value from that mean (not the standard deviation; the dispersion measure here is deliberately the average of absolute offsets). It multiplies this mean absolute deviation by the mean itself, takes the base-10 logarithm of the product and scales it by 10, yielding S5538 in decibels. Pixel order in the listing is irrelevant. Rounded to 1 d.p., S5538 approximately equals -6.4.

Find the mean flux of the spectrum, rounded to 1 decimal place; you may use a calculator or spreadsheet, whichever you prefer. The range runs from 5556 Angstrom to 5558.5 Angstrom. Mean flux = 6.8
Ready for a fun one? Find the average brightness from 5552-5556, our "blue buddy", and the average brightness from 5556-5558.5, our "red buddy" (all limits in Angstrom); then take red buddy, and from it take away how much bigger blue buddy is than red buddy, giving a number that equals 7.9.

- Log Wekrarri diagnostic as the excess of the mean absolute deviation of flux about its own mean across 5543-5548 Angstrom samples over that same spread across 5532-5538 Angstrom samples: -0.028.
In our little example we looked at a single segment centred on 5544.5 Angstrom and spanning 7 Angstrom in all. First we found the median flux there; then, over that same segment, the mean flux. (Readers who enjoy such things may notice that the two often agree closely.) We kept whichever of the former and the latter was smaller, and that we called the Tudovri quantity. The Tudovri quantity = 4.8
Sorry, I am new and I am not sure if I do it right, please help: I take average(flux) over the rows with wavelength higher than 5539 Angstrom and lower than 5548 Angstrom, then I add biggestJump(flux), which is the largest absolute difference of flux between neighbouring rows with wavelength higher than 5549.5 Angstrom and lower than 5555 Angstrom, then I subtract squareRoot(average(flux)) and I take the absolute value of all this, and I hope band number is 3.7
